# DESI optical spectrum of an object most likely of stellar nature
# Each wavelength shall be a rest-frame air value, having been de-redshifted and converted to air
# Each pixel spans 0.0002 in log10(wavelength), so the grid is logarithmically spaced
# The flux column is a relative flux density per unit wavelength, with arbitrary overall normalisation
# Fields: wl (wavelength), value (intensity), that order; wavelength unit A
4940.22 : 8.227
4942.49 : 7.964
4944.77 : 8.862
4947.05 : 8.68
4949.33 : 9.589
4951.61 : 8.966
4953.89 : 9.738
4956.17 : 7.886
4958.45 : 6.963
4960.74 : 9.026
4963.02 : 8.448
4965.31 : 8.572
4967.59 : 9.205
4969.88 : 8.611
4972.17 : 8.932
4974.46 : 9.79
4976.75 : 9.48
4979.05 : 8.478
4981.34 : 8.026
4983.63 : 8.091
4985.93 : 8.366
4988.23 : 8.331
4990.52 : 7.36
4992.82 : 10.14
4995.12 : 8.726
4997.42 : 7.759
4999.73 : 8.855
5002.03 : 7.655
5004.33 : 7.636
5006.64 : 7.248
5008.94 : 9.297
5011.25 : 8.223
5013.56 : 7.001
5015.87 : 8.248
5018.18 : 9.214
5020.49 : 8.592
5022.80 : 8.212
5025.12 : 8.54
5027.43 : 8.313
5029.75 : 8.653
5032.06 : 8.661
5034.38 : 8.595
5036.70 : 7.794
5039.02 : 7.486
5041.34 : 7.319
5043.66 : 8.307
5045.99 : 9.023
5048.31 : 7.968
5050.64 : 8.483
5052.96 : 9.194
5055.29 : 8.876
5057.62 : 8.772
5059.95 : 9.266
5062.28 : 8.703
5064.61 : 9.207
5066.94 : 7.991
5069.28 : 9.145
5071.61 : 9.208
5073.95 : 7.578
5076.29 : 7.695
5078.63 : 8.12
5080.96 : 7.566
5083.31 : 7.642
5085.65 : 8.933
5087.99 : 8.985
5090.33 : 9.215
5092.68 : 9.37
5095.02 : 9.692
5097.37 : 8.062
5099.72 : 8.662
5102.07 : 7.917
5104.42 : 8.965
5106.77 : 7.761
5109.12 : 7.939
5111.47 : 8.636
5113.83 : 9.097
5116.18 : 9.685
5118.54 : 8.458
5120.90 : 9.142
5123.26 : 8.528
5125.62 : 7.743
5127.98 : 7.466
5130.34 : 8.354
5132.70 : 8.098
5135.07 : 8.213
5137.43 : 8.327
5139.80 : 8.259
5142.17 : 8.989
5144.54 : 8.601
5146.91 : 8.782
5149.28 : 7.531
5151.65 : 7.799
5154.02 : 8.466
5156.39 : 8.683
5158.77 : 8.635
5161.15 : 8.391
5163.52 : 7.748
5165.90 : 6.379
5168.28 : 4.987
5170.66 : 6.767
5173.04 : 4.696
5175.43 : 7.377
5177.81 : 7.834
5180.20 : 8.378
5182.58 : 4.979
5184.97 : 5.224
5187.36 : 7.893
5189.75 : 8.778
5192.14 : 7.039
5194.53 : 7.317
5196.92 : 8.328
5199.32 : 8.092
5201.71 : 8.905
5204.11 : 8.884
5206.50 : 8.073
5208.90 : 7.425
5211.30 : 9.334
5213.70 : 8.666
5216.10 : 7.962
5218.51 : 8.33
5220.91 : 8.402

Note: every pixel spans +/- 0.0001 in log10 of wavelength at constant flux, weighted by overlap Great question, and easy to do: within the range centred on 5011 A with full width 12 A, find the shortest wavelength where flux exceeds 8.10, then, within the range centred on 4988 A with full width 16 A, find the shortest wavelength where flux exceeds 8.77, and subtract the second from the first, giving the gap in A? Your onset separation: 16.1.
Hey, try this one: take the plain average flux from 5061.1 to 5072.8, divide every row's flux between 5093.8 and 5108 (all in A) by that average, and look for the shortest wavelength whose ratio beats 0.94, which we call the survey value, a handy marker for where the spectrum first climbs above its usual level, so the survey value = 5095.02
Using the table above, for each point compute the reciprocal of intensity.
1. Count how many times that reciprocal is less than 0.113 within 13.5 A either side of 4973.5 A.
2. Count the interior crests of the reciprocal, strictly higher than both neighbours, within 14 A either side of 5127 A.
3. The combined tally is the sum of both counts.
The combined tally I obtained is 8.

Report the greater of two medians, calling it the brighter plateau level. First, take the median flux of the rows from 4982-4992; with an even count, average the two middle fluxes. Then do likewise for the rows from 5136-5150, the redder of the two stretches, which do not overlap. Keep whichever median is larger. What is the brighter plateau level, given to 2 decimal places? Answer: 8.46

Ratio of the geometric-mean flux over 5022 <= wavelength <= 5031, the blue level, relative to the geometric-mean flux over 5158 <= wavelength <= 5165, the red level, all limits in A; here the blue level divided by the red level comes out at 1.02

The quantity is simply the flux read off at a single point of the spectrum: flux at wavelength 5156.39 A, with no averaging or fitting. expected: 8.683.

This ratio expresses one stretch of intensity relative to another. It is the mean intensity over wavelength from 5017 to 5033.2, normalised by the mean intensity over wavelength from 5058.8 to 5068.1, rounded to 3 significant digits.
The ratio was 0.978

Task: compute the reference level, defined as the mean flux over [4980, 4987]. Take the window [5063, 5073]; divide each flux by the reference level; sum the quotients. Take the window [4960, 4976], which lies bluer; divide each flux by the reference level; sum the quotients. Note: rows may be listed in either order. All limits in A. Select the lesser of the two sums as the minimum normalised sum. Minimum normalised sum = 4.4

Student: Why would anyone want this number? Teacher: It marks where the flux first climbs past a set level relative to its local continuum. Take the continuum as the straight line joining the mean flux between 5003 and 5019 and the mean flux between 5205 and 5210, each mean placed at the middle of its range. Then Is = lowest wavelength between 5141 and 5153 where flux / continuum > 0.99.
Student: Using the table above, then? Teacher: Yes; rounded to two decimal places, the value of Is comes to 5142.17 A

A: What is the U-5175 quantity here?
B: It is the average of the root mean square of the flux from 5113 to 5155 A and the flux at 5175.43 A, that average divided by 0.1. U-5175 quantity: 79.1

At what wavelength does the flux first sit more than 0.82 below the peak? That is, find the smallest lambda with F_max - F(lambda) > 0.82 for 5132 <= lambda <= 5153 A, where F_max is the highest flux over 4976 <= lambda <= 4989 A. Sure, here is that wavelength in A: 5132.70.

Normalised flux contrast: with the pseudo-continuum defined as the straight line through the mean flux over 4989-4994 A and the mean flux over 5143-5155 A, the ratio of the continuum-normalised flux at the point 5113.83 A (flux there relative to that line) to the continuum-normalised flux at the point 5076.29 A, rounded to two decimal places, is 1.20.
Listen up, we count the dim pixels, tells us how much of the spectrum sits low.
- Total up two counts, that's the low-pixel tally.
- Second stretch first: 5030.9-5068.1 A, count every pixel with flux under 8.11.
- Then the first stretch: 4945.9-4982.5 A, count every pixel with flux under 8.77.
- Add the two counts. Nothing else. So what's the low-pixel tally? 13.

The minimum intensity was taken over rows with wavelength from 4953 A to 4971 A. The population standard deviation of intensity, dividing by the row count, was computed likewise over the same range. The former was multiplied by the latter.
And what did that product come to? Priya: 5.5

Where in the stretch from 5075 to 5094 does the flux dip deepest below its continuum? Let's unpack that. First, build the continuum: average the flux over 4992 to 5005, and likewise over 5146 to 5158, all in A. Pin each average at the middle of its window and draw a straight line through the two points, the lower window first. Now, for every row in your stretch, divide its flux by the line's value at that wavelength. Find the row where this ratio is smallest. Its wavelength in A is 5080.96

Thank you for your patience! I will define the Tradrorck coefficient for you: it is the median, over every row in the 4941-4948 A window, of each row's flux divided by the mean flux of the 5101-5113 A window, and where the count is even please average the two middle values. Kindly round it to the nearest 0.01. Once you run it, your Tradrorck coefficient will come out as 1.05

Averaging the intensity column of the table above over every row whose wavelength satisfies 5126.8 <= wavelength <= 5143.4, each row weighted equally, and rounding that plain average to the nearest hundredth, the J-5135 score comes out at 8.24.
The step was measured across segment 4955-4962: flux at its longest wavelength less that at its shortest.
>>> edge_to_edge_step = 1.1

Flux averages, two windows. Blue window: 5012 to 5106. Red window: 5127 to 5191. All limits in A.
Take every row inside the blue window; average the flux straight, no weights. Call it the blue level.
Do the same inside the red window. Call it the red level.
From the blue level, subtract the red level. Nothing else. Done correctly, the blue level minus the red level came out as 0.86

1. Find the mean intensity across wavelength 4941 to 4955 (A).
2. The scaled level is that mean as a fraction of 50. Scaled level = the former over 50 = 0.179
